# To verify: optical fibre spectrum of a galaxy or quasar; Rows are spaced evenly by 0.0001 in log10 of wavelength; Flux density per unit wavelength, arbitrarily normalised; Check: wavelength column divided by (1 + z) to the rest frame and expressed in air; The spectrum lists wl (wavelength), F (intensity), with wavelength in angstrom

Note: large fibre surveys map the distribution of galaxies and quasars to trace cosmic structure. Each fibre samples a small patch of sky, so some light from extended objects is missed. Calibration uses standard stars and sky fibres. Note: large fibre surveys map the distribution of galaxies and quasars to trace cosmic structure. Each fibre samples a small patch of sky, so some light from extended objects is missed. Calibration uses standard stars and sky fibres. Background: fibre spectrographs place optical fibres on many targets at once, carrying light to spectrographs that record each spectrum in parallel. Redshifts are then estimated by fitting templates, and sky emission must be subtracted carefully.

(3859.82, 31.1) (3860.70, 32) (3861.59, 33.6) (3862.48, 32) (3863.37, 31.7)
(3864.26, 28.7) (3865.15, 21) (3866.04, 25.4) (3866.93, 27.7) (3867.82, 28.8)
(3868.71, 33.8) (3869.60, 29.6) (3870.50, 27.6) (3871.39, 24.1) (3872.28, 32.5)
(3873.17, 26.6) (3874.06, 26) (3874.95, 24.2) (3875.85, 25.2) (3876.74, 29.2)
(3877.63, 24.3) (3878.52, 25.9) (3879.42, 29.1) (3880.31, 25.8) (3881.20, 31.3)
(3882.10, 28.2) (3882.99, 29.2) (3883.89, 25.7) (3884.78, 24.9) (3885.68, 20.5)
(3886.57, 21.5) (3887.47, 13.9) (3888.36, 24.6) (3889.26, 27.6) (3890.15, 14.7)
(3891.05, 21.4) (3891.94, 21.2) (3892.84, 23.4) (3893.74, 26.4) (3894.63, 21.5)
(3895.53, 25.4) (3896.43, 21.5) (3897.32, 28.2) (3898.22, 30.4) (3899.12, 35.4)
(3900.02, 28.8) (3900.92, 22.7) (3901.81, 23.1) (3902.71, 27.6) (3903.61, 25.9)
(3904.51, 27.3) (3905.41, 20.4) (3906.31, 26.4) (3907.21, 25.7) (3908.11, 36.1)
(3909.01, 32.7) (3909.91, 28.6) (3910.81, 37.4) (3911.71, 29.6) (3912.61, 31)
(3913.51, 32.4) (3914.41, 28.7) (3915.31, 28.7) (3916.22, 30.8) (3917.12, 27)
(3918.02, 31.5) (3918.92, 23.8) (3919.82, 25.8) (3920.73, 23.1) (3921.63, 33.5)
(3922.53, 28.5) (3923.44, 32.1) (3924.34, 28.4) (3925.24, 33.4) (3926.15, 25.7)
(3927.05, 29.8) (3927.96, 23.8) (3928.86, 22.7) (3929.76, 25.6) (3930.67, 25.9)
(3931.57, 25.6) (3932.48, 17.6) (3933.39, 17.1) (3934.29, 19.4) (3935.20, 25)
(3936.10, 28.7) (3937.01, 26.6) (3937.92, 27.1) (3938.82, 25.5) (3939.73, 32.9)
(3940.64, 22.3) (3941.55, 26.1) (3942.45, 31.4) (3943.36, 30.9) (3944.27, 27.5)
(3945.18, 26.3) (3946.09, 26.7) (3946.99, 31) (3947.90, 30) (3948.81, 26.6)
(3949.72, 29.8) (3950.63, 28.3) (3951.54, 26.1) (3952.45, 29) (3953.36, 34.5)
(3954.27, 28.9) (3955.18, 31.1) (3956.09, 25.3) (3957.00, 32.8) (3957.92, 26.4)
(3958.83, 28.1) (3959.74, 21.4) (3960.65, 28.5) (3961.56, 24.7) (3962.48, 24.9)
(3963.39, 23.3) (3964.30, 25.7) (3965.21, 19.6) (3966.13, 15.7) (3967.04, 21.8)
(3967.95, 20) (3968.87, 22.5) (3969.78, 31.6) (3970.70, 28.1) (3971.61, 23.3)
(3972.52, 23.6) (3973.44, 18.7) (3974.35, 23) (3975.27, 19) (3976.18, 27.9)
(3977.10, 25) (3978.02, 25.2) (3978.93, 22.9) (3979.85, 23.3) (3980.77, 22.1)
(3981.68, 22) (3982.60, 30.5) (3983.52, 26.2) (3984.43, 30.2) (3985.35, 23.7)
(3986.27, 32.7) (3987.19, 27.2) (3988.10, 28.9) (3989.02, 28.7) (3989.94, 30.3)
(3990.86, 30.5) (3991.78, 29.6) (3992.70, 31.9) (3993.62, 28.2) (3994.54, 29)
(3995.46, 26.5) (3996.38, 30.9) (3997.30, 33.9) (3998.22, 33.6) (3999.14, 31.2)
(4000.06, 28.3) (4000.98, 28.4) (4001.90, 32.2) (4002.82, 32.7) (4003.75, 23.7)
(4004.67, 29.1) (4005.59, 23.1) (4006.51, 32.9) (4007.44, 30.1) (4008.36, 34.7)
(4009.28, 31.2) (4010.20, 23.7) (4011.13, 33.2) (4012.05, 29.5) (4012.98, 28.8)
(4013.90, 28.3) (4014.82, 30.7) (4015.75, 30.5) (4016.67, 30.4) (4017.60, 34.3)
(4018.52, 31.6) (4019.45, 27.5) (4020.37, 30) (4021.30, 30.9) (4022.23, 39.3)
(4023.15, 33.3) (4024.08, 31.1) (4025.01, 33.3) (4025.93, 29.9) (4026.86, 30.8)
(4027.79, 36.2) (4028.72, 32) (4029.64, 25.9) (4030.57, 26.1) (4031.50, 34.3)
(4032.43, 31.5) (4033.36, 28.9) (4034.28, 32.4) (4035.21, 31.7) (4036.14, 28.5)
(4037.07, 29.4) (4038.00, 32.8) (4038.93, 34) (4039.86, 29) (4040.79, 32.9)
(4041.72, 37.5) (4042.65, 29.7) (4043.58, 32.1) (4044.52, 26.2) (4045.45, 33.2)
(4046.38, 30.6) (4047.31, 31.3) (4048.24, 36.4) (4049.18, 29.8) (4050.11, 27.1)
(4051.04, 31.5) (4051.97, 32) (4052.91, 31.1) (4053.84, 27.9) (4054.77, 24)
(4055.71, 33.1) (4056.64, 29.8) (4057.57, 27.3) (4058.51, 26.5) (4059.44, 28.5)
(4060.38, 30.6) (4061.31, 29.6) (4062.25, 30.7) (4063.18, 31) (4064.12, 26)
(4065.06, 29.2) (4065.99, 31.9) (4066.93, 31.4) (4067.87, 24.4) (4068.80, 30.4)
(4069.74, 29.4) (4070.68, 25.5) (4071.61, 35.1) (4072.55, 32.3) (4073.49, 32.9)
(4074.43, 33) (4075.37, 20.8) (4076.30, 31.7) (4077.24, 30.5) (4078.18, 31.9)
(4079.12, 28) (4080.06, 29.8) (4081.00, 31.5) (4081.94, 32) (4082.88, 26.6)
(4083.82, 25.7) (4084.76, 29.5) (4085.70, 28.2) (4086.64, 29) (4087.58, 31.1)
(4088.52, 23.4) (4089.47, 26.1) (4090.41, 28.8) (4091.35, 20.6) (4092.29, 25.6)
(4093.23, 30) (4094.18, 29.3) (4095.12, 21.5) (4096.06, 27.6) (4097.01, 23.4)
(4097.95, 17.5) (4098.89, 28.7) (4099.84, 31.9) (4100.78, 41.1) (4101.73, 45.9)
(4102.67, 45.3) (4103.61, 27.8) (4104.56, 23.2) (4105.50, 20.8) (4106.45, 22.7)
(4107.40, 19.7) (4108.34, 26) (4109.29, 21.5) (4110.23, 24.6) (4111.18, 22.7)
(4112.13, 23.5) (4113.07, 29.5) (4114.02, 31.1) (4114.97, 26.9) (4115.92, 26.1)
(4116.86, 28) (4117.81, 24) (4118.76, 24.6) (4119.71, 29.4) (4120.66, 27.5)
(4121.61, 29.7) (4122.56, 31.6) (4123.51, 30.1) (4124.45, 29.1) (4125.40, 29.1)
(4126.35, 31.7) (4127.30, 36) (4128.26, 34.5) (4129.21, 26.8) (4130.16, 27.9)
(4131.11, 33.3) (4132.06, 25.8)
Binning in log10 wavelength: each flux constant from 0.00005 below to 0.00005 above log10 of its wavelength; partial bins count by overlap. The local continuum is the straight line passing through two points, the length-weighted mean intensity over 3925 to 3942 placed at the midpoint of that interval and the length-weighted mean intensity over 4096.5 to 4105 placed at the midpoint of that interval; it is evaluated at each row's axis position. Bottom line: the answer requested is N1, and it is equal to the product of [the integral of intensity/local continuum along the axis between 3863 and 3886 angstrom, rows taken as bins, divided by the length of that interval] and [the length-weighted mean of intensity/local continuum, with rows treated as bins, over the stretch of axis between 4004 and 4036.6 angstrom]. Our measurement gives 1.28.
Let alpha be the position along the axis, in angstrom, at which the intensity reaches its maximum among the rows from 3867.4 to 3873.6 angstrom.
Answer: 3868.71 angstrom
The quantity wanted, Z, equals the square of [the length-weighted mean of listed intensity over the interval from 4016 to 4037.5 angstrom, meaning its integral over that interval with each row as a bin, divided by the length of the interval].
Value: 978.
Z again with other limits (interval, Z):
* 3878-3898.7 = 598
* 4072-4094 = 822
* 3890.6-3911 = 714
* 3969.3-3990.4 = 667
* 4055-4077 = 874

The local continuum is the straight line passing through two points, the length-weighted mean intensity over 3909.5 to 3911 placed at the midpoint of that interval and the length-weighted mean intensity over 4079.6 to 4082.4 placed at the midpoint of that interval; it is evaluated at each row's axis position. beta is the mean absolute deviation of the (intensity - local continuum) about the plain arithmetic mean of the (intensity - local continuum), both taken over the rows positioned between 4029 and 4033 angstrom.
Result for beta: 3.5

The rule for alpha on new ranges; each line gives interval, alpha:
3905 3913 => 3910.81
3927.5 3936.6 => 3936.10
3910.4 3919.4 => 3910.81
